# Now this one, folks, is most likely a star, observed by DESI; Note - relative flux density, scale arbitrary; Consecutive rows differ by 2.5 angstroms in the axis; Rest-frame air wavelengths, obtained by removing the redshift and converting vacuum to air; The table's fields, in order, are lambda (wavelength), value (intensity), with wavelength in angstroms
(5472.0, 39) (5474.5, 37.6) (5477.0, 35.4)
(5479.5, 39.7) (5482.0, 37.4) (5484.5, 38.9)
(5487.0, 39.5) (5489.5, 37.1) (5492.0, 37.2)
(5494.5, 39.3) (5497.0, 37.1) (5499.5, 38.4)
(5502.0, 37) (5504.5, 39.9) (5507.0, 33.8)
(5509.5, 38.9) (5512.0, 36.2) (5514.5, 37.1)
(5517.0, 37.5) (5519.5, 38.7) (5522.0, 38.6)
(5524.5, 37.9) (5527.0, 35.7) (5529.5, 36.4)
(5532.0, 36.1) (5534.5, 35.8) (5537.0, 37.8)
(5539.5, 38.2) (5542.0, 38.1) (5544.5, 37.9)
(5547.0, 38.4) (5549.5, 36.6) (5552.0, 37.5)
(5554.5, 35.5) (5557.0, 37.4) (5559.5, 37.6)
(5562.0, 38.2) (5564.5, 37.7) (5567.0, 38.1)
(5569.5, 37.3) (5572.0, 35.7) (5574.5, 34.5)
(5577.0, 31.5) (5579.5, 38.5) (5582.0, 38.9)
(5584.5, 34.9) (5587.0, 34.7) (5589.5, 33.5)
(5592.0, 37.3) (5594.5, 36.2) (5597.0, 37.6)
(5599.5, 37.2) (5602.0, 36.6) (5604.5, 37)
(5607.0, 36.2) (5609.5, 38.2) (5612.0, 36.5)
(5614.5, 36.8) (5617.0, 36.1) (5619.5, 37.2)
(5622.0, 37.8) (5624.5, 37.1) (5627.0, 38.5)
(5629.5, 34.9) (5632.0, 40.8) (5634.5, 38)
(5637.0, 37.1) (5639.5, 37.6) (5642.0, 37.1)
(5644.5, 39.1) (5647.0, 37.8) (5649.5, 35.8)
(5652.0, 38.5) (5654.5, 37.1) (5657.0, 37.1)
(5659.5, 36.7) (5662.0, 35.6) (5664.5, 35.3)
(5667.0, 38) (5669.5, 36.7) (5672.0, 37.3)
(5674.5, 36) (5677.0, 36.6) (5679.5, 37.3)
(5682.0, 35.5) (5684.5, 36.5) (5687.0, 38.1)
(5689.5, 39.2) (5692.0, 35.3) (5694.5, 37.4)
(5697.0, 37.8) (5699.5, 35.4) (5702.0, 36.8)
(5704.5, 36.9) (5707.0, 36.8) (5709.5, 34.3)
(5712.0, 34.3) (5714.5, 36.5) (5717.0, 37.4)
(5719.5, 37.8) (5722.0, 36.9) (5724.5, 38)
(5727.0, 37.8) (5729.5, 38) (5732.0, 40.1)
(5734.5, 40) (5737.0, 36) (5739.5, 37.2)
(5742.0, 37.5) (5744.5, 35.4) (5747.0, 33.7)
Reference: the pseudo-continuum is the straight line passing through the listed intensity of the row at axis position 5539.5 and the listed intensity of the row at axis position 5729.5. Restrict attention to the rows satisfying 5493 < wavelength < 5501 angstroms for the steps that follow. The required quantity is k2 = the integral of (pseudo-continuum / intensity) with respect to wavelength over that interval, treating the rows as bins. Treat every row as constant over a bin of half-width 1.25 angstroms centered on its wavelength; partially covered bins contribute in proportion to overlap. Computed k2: 8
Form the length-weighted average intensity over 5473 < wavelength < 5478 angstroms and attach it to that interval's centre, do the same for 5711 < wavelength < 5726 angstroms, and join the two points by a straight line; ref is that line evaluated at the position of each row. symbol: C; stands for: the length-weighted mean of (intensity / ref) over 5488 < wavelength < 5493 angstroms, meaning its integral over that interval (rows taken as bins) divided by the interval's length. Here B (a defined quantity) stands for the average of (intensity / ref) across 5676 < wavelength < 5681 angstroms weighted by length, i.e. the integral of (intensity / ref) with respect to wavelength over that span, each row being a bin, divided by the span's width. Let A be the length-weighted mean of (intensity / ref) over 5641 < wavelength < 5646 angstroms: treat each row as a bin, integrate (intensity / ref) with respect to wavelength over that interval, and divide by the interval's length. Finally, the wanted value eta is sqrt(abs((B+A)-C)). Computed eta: 1.01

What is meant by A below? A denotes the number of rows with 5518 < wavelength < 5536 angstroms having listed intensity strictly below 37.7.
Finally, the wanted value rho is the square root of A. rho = 2.0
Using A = 4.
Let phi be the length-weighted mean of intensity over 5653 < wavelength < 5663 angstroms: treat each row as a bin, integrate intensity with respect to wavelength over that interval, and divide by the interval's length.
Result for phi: 36.7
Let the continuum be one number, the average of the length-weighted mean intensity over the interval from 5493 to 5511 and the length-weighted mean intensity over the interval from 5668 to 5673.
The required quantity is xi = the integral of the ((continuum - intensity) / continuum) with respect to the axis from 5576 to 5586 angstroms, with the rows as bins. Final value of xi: 0.4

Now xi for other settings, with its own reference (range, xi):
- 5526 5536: 0.4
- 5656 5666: 0.3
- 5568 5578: 0.7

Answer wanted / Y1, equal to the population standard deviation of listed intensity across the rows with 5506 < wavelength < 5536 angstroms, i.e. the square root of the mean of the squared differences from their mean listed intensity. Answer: 1.45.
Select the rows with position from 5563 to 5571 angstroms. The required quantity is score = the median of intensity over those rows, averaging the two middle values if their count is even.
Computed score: 37.7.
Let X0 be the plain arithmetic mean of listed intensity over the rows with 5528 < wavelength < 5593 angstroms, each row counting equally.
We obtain 36.7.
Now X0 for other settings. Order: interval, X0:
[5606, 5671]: 37.2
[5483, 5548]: 37.6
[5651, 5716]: 36.7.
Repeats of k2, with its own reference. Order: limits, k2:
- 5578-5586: 8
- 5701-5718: 18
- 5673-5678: 5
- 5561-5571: 10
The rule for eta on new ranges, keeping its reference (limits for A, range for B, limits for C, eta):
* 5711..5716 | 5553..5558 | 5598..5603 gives 0.98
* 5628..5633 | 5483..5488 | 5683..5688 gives 1.04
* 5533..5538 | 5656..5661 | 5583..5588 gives 1.02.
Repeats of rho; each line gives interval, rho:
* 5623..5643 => 2.2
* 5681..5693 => 1.7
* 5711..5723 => 2.0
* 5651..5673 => 2.6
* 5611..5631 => 2.4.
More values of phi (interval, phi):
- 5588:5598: 36.1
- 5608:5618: 36.9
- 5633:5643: 37.5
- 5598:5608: 36.8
